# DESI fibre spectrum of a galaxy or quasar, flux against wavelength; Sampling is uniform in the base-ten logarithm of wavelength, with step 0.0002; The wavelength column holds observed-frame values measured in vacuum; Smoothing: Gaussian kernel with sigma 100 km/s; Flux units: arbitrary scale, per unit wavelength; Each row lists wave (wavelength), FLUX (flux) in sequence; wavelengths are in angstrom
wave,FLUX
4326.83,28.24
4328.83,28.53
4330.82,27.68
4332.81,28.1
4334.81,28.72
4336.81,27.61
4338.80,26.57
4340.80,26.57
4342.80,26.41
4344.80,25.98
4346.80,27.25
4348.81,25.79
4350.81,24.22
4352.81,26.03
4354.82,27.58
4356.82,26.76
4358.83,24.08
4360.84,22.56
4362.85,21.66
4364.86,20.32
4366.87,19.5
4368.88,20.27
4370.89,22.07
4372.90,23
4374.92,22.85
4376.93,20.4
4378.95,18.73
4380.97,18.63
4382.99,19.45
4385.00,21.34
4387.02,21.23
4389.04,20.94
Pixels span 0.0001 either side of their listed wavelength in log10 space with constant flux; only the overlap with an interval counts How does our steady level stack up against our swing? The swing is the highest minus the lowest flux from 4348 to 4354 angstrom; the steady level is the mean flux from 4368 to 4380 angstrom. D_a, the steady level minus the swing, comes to 19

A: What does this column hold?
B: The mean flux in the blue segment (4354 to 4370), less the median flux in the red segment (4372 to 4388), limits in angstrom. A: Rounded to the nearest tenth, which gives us 2.0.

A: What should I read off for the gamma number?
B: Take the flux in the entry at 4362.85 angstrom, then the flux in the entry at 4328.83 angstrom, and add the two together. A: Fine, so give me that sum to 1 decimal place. 50.2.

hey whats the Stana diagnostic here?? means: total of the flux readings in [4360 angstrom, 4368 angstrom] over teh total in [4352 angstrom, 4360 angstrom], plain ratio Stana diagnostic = 0.80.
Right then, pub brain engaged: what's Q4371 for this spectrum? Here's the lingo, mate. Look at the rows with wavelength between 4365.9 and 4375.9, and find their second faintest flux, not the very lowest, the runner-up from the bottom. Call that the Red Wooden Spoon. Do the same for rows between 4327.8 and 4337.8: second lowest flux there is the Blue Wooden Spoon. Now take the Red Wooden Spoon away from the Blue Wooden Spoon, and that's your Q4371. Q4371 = 7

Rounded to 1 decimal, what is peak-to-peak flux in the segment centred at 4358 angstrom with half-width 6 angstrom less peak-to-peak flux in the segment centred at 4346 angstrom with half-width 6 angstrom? 2.9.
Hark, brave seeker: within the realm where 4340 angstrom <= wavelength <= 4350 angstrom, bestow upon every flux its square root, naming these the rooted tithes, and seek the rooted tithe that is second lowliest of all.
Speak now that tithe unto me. 5.1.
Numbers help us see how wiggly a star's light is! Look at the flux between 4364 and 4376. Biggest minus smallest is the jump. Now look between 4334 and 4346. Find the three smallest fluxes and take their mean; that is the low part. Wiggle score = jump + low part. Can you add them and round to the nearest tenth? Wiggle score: 29.8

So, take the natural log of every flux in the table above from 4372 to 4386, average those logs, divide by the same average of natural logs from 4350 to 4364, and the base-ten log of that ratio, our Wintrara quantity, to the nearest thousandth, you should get -0.025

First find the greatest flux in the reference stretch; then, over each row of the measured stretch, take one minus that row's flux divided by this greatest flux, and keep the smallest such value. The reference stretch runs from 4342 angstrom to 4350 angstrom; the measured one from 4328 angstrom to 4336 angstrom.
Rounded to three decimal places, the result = -0.054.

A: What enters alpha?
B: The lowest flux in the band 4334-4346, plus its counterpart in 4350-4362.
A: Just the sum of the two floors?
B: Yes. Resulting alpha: 48.5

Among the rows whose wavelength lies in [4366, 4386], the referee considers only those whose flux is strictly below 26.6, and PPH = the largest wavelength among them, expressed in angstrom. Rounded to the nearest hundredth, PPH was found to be 4385.00 angstrom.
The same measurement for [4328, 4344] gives 4342.80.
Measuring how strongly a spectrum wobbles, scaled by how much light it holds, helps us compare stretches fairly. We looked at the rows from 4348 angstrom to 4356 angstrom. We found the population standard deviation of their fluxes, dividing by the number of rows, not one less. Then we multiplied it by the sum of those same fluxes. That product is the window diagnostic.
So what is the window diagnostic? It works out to 123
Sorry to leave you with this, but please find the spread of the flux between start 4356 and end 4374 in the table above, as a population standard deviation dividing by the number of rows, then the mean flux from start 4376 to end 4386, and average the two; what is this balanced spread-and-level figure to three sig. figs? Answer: 10.9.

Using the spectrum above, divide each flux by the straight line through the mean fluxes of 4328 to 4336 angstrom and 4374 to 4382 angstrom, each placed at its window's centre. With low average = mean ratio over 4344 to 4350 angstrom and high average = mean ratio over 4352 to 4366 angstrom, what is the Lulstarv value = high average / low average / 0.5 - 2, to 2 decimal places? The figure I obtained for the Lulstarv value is -0.01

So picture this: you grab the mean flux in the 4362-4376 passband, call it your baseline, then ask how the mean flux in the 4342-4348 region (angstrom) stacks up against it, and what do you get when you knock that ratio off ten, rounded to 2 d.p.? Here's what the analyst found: 8.76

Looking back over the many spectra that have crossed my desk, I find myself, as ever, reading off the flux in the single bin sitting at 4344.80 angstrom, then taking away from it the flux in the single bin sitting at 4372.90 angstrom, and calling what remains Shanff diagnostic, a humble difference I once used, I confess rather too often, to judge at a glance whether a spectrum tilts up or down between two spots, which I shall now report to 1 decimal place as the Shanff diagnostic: 3.0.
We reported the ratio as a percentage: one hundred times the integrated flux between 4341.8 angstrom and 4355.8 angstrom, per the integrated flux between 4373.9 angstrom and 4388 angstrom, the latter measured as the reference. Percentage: 128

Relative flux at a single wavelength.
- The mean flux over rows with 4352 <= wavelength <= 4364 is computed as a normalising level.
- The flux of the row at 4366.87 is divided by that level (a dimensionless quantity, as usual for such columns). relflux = 0.79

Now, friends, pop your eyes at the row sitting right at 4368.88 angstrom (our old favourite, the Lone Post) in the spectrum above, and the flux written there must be 20.27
